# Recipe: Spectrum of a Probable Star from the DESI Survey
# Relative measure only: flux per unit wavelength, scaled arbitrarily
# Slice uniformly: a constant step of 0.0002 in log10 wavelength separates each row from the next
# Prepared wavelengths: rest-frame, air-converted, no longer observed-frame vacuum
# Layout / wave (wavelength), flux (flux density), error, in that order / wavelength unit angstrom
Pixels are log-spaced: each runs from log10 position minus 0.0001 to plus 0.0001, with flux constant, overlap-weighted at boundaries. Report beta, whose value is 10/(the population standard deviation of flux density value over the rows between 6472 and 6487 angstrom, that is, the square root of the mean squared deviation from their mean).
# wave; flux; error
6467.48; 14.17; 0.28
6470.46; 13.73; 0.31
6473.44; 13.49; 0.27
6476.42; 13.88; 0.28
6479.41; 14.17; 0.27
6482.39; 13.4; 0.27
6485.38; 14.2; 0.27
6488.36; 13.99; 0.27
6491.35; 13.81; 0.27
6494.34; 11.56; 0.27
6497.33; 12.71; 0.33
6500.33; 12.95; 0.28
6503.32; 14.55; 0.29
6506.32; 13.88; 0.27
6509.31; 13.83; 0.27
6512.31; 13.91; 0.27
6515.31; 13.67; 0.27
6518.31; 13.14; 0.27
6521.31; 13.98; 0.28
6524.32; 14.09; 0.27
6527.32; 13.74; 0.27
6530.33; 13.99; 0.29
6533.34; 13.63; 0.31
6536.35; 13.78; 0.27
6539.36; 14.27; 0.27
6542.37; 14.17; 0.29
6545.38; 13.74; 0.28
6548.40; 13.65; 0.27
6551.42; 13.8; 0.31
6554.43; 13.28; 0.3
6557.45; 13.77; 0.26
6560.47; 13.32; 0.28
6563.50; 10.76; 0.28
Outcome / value 30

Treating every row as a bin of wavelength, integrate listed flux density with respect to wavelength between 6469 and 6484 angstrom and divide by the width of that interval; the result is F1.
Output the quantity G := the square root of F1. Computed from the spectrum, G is 3.71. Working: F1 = 13.7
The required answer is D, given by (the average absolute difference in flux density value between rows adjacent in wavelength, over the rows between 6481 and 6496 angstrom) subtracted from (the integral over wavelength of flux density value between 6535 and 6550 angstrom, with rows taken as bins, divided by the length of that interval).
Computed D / 13.06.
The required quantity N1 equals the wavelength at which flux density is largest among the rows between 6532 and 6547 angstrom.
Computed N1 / 6539.36 angstrom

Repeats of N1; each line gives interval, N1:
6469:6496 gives 6485.38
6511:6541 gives 6539.36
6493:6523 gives 6503.32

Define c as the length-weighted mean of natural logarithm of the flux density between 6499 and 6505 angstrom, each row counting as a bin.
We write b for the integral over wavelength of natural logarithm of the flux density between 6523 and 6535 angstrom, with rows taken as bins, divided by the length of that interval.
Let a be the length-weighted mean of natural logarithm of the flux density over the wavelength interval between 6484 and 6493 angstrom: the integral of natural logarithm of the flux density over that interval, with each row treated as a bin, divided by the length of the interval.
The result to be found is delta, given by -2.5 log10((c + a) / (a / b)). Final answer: -1.80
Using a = 2.64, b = 2.63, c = 2.621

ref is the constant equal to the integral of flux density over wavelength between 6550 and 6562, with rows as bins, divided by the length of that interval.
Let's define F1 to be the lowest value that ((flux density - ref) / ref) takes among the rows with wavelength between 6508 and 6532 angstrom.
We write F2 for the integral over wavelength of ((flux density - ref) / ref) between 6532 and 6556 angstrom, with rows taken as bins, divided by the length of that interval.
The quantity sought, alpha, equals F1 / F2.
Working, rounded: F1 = -0.029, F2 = 0.0187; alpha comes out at -2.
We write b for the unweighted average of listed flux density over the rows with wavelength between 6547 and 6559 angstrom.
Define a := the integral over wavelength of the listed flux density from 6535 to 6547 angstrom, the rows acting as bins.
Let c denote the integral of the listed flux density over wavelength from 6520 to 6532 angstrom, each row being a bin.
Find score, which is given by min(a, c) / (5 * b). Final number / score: 2.46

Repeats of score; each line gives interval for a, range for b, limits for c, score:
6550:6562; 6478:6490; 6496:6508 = 2.33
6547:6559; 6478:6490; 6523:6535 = 2.35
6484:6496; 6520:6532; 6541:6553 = 2.30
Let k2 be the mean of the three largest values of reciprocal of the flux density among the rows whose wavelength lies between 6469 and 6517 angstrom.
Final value 0.081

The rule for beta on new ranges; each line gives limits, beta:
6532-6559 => 36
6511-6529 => 32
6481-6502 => 12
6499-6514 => 20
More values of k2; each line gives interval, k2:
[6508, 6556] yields 0.075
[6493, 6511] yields 0.081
